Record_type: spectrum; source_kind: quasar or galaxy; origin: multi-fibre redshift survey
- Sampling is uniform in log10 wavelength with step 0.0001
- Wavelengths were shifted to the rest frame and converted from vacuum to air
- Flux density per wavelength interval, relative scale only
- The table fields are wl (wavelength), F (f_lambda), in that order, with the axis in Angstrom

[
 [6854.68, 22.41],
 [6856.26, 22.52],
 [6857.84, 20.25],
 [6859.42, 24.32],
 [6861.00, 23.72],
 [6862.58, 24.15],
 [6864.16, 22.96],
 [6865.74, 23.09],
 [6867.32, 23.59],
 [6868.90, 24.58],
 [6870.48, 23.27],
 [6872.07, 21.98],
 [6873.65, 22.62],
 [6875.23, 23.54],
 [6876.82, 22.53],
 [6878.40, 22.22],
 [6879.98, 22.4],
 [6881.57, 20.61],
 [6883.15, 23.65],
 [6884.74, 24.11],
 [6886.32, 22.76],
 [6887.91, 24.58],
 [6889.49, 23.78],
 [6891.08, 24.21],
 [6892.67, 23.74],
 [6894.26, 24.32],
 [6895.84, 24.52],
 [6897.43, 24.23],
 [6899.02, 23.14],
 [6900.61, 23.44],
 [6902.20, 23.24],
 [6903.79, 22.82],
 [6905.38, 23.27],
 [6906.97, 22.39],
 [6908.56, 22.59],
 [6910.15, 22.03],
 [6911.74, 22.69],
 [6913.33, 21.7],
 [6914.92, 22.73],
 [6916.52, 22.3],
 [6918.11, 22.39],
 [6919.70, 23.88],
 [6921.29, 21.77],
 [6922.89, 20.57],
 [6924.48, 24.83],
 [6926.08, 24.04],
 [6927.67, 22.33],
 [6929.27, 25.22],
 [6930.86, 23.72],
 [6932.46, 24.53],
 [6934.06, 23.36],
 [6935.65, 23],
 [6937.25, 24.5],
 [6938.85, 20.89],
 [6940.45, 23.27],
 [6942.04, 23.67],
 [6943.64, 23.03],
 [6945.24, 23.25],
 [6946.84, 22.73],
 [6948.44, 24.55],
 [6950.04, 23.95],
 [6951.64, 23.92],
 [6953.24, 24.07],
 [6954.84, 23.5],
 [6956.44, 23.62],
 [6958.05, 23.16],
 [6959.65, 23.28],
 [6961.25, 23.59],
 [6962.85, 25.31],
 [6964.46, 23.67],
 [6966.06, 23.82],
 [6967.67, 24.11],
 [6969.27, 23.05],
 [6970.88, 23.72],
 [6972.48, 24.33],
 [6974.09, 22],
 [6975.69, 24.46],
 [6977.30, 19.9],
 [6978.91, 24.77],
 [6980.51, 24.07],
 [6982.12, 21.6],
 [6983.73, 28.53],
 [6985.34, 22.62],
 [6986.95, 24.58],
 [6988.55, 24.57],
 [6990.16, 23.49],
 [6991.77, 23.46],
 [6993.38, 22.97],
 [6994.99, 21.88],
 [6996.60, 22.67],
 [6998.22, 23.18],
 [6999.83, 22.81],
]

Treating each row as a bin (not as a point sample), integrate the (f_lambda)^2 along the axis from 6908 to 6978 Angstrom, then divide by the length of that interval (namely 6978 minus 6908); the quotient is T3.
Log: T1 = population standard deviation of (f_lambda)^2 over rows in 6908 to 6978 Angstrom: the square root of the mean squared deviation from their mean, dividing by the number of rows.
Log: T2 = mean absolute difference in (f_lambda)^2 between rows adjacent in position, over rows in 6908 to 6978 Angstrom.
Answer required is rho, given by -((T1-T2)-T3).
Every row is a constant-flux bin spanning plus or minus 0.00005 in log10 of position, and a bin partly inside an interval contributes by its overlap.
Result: 545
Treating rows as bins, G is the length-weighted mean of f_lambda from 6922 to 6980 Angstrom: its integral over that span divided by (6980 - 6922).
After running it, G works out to 23.5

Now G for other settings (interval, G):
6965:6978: 23.2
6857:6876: 23.2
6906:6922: 22.5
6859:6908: 23.3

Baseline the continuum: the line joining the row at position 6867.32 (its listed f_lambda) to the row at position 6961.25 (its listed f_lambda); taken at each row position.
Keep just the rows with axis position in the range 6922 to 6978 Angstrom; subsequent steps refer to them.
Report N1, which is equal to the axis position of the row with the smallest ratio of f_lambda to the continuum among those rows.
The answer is 6977.30 Angstrom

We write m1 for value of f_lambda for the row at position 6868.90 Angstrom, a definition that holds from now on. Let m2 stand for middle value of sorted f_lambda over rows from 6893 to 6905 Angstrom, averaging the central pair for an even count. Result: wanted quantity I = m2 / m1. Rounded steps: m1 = 24.58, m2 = 23.4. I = 0.95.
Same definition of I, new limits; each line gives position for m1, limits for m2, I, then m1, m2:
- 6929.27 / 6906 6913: 0.89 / 25.22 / 22.5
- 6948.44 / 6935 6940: 0.94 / 24.55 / 23.0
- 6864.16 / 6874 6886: 0.98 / 22.96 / 22.5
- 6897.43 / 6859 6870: 0.98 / 24.23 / 23.7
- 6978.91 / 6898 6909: 0.93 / 24.77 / 23.1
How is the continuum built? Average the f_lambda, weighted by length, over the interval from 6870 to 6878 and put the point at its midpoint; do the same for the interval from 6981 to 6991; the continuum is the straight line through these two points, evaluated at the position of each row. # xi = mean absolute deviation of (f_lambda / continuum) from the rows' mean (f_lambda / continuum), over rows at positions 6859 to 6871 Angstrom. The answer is 0.023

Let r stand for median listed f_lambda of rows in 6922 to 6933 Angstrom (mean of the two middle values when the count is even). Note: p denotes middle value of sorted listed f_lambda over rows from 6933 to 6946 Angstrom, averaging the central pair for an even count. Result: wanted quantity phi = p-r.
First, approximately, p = 23.3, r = 24.0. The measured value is -0.8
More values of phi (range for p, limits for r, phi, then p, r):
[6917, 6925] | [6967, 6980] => -1.5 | 22.4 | 23.9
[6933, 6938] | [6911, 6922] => 1.0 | 23.4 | 22.4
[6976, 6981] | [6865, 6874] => 0.9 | 24.1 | 23.2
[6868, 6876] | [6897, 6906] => 0.0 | 23.3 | 23.3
